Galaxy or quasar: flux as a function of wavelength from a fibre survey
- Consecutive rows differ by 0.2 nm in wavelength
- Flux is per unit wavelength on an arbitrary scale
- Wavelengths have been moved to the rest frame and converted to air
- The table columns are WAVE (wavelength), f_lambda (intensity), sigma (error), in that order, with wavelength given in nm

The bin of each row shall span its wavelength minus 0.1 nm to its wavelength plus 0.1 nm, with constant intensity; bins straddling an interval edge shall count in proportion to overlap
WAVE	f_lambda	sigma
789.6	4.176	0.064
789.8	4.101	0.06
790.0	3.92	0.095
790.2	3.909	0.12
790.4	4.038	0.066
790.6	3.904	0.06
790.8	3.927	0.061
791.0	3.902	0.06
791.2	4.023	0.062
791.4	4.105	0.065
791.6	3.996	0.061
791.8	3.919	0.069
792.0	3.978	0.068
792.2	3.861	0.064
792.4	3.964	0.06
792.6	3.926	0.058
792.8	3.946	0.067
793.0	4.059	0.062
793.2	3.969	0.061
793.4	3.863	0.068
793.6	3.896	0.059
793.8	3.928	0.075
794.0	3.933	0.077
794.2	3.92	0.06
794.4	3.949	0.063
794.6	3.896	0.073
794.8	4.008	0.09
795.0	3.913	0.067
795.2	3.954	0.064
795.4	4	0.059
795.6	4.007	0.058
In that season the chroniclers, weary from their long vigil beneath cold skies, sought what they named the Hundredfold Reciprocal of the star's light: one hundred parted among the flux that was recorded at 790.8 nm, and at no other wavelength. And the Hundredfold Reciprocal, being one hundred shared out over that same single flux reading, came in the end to 25.5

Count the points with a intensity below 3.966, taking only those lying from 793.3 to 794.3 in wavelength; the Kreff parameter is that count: 5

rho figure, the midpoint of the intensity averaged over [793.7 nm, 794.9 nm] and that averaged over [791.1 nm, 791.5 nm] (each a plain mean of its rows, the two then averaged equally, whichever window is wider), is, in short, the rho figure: 4.00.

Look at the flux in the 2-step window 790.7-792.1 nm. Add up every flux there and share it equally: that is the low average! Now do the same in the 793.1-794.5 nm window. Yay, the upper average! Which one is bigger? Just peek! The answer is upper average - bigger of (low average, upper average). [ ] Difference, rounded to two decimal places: -0.06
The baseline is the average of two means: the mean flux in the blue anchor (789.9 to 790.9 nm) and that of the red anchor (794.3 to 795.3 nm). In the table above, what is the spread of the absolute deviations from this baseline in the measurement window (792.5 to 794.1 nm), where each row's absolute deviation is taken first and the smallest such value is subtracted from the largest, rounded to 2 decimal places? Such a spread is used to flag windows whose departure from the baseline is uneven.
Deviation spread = 0.11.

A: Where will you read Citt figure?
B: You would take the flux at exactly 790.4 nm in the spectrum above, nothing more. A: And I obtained 4.038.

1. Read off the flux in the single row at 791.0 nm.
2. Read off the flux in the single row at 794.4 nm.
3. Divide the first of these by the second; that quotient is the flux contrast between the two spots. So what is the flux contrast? 0.99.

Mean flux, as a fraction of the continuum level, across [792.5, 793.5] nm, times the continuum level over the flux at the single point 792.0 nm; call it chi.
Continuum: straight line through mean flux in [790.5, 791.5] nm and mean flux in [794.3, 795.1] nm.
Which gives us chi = 0.996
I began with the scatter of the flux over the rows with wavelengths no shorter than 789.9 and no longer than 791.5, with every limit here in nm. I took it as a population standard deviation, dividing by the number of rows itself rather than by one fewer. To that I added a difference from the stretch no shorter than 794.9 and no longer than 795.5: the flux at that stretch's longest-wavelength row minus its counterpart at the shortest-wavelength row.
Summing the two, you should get 0.16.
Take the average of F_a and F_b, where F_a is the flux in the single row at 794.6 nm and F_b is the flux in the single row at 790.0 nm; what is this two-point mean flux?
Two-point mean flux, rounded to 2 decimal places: 3.91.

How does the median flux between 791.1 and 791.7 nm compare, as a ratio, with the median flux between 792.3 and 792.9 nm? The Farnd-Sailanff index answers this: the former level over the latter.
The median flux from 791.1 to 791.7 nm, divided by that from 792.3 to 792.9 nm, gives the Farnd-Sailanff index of 1.02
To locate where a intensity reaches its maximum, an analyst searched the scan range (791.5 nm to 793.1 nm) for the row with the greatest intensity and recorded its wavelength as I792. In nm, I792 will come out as 793.0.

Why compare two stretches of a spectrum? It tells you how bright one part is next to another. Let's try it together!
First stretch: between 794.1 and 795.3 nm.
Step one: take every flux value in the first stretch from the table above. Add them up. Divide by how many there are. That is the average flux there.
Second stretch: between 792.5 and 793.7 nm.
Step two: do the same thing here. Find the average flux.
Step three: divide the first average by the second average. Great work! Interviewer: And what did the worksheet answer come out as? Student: 0.999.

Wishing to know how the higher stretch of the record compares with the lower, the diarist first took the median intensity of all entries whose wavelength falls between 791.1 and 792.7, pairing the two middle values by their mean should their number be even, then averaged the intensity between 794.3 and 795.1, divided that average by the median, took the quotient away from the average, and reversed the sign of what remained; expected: -2.95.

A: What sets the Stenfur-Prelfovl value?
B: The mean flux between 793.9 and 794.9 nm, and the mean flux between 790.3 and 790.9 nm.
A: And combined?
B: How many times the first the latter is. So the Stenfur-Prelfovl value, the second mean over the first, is 1.00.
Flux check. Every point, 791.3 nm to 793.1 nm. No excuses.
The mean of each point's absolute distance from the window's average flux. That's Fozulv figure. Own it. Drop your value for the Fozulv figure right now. 0.0550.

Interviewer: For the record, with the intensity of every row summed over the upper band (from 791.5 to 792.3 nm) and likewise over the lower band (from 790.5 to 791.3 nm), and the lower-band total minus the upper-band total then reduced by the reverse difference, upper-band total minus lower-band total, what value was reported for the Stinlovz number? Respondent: 0.0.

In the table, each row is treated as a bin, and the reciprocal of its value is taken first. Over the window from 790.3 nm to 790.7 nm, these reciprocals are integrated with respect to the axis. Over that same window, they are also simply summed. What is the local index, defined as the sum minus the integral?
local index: 0.40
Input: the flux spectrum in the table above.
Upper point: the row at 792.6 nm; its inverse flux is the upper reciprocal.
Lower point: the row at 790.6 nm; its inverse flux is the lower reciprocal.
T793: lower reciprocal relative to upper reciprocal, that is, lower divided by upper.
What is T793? 1.01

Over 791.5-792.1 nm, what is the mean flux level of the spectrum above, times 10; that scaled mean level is 39.6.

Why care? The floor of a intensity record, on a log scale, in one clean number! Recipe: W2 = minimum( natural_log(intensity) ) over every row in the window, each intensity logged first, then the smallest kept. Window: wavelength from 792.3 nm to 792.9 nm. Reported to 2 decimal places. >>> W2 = 1.37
